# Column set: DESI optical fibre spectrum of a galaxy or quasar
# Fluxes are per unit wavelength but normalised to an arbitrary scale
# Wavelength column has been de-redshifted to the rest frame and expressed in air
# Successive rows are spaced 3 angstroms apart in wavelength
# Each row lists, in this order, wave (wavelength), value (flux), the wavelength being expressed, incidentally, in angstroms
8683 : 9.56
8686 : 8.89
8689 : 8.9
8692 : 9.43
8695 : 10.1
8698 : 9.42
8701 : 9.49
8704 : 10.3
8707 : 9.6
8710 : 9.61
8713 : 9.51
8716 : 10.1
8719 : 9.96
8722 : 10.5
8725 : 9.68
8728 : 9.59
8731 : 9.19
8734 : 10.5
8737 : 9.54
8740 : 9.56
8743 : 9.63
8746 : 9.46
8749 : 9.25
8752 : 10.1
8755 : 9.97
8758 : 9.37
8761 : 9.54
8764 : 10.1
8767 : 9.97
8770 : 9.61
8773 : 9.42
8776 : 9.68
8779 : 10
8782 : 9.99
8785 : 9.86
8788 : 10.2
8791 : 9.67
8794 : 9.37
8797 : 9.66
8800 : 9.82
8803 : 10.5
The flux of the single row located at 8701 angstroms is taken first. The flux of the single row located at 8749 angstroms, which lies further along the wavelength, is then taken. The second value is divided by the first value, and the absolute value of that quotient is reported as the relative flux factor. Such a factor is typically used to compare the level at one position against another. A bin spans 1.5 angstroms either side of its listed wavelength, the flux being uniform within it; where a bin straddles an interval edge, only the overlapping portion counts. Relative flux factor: 0.97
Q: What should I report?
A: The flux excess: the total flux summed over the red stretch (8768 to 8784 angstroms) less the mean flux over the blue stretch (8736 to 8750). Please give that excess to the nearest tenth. 39.2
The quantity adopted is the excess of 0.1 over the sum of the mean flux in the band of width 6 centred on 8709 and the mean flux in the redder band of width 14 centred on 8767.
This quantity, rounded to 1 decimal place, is -19.2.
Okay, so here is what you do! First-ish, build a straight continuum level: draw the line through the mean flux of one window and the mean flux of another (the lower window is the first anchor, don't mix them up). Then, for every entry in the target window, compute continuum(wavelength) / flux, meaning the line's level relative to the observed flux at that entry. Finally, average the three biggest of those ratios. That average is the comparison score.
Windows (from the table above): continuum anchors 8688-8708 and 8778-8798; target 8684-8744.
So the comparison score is 1.07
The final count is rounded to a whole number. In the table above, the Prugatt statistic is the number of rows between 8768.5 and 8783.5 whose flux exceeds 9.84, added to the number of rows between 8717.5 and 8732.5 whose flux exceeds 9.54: 6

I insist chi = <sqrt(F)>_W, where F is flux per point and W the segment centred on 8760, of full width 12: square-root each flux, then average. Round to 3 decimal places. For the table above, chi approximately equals 3.121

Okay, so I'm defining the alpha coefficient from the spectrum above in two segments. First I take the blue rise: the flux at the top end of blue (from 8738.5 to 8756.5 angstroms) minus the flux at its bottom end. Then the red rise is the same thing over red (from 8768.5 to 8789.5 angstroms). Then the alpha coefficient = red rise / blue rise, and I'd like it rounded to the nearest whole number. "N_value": 1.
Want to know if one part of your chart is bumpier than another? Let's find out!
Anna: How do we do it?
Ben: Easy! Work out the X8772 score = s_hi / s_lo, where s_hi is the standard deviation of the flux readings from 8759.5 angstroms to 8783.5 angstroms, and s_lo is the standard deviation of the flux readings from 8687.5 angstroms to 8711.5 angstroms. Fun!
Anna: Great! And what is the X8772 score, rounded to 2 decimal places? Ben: 0.59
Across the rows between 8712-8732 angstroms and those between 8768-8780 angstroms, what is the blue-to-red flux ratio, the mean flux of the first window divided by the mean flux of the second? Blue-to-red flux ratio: 1.01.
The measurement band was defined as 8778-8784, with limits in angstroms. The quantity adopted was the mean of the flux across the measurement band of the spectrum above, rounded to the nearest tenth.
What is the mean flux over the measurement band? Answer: 10.0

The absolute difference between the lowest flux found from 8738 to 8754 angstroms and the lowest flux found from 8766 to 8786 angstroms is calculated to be 0.17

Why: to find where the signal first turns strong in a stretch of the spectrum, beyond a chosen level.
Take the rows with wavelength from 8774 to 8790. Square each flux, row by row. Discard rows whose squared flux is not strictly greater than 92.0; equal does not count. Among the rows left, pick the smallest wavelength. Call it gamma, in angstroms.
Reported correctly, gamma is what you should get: 8776 angstroms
